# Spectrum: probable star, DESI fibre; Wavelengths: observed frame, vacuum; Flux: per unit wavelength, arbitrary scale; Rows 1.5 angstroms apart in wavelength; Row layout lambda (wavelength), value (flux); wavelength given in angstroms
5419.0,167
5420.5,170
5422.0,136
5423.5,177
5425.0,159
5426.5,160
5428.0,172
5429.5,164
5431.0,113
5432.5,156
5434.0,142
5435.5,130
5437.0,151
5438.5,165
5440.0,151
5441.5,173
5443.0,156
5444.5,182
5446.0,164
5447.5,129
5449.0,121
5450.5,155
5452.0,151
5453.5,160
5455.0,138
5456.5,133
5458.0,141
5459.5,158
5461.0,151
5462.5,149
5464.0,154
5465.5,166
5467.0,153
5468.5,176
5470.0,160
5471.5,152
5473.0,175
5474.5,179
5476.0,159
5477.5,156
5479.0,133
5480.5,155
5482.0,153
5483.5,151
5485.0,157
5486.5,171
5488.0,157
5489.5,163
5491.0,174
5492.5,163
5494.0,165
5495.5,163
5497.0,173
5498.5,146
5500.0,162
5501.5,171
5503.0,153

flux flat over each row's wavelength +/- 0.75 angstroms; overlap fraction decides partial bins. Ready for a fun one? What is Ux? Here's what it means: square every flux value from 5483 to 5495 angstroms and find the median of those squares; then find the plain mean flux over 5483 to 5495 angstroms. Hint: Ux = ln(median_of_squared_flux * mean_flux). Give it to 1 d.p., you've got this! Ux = 15.3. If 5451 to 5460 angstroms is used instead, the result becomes 15.0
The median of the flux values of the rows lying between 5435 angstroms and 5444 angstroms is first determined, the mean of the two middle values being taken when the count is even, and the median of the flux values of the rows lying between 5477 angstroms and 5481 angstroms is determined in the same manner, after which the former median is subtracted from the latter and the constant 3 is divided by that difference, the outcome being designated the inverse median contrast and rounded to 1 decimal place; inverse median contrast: 2.0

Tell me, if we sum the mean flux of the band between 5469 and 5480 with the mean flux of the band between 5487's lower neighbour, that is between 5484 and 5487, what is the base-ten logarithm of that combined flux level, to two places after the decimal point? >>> 2.51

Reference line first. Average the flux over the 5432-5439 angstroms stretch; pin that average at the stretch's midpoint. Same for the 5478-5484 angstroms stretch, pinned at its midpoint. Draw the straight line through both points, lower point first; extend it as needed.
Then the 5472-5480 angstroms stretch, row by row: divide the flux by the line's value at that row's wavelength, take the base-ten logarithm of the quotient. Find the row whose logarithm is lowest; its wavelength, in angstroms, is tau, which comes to 5479.0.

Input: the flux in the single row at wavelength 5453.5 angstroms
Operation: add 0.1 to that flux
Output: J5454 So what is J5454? 160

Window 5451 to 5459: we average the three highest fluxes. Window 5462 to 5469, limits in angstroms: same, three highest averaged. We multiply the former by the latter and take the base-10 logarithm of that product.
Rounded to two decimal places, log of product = 4.40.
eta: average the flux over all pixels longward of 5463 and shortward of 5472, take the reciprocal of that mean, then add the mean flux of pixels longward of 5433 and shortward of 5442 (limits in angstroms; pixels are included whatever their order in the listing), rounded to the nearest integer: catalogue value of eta 152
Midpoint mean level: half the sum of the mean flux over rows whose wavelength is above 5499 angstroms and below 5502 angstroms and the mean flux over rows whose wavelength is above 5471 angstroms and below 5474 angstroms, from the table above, 165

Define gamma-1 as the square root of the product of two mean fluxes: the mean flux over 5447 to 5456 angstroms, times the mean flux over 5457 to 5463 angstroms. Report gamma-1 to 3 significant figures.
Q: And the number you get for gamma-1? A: 146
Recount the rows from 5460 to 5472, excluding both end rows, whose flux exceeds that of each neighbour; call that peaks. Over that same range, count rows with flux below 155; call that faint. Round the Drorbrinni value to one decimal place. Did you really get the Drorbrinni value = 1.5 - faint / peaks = -1.0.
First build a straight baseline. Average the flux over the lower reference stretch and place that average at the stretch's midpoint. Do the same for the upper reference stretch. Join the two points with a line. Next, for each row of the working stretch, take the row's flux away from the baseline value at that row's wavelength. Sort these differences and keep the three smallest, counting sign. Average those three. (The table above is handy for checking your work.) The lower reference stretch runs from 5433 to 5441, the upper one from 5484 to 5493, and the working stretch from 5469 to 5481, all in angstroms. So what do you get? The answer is -12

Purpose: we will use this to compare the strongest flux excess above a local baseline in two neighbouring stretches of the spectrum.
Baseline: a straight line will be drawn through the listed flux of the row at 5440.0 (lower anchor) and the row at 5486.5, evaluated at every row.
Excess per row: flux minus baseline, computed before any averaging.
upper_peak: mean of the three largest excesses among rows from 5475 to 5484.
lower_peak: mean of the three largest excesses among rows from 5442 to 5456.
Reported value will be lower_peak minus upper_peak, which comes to 25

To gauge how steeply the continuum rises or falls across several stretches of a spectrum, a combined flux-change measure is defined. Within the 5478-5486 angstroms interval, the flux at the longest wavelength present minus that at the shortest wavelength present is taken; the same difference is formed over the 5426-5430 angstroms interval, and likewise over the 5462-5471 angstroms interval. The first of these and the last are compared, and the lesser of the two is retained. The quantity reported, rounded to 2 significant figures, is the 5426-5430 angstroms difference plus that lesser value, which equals 15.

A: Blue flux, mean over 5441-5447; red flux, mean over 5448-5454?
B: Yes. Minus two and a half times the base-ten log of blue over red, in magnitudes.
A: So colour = -0.15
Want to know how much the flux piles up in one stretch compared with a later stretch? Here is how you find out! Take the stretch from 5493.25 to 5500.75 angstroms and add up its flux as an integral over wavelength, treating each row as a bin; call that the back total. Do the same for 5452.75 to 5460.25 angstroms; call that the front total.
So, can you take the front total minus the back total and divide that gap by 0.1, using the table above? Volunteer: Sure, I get -1185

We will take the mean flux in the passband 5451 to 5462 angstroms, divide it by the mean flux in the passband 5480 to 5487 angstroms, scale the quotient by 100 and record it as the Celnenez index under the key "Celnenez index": 94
